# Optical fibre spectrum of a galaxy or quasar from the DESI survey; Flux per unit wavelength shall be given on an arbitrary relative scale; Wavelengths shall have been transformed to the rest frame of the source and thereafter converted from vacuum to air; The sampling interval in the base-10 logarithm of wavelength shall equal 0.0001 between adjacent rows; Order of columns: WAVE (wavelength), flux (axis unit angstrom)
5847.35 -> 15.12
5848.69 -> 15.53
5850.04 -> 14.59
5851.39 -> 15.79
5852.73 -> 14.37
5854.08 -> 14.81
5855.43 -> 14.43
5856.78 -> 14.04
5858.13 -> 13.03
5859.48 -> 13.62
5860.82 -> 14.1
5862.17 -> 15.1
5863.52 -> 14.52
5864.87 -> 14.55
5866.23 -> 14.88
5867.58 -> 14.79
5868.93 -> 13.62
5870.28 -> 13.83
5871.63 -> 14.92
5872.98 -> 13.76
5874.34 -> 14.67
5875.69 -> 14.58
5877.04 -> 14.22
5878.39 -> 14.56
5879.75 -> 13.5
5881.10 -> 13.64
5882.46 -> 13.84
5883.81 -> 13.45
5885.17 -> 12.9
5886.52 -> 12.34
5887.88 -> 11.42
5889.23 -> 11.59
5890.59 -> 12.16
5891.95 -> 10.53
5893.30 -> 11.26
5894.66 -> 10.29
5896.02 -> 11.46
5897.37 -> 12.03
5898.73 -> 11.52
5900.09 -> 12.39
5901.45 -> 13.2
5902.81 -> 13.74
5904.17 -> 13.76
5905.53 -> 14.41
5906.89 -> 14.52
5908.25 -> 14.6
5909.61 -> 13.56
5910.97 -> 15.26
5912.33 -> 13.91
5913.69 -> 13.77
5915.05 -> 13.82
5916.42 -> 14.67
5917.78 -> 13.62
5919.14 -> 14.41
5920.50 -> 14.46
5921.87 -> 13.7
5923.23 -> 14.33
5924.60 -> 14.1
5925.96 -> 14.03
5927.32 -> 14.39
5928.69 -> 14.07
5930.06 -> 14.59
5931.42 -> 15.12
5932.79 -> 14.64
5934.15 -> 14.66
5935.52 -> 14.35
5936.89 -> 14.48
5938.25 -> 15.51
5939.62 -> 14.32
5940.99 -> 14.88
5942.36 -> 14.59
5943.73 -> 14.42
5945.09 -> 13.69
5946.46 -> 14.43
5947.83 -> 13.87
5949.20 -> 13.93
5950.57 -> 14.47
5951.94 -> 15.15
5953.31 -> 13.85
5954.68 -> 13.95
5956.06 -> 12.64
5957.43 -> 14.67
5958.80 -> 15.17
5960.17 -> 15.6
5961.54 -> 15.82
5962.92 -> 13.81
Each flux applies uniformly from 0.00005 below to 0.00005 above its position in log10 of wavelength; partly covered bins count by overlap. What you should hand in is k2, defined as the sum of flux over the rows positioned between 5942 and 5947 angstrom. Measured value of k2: 57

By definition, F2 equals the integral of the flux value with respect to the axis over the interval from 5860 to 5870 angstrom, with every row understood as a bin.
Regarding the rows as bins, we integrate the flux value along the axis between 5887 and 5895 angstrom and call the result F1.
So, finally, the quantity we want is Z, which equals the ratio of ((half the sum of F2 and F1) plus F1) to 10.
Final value 21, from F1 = 90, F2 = 145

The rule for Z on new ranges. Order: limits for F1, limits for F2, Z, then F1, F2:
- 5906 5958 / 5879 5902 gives 126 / 744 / 281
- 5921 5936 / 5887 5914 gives 50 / 215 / 344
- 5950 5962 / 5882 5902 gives 38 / 175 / 240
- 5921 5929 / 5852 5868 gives 28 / 113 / 230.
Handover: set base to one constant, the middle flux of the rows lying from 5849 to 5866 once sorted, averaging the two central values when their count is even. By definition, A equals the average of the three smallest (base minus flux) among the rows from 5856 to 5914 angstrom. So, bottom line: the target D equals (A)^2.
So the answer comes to 0.38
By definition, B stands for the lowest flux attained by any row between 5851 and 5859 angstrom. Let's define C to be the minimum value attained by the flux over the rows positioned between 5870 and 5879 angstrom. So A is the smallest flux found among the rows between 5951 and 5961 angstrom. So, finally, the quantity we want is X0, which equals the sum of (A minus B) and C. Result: 13.4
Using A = 12.64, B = 13.03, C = 13.76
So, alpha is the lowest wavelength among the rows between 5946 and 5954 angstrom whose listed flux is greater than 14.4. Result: 5946.46 angstrom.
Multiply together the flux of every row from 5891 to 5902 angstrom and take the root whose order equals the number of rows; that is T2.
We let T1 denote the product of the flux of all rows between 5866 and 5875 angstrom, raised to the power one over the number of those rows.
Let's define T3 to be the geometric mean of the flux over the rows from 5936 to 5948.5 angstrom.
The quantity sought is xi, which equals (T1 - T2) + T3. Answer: 17.2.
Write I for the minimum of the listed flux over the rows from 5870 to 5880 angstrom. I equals 13.5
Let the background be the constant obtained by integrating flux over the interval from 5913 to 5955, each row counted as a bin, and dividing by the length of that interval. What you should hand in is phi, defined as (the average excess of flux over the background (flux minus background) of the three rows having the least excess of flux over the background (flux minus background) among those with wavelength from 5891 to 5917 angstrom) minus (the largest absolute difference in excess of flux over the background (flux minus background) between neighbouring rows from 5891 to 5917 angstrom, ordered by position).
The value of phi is -5.3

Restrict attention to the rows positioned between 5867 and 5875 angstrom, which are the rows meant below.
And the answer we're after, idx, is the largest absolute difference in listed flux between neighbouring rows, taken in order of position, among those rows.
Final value 1.2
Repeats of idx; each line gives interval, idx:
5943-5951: 0.7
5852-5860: 1.0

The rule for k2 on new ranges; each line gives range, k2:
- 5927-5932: 58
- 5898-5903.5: 51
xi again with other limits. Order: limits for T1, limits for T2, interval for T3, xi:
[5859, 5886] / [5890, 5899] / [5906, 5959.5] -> 17.1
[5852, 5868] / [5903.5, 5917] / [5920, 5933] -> 14.5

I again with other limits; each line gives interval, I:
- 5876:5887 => 12.34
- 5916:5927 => 13.62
